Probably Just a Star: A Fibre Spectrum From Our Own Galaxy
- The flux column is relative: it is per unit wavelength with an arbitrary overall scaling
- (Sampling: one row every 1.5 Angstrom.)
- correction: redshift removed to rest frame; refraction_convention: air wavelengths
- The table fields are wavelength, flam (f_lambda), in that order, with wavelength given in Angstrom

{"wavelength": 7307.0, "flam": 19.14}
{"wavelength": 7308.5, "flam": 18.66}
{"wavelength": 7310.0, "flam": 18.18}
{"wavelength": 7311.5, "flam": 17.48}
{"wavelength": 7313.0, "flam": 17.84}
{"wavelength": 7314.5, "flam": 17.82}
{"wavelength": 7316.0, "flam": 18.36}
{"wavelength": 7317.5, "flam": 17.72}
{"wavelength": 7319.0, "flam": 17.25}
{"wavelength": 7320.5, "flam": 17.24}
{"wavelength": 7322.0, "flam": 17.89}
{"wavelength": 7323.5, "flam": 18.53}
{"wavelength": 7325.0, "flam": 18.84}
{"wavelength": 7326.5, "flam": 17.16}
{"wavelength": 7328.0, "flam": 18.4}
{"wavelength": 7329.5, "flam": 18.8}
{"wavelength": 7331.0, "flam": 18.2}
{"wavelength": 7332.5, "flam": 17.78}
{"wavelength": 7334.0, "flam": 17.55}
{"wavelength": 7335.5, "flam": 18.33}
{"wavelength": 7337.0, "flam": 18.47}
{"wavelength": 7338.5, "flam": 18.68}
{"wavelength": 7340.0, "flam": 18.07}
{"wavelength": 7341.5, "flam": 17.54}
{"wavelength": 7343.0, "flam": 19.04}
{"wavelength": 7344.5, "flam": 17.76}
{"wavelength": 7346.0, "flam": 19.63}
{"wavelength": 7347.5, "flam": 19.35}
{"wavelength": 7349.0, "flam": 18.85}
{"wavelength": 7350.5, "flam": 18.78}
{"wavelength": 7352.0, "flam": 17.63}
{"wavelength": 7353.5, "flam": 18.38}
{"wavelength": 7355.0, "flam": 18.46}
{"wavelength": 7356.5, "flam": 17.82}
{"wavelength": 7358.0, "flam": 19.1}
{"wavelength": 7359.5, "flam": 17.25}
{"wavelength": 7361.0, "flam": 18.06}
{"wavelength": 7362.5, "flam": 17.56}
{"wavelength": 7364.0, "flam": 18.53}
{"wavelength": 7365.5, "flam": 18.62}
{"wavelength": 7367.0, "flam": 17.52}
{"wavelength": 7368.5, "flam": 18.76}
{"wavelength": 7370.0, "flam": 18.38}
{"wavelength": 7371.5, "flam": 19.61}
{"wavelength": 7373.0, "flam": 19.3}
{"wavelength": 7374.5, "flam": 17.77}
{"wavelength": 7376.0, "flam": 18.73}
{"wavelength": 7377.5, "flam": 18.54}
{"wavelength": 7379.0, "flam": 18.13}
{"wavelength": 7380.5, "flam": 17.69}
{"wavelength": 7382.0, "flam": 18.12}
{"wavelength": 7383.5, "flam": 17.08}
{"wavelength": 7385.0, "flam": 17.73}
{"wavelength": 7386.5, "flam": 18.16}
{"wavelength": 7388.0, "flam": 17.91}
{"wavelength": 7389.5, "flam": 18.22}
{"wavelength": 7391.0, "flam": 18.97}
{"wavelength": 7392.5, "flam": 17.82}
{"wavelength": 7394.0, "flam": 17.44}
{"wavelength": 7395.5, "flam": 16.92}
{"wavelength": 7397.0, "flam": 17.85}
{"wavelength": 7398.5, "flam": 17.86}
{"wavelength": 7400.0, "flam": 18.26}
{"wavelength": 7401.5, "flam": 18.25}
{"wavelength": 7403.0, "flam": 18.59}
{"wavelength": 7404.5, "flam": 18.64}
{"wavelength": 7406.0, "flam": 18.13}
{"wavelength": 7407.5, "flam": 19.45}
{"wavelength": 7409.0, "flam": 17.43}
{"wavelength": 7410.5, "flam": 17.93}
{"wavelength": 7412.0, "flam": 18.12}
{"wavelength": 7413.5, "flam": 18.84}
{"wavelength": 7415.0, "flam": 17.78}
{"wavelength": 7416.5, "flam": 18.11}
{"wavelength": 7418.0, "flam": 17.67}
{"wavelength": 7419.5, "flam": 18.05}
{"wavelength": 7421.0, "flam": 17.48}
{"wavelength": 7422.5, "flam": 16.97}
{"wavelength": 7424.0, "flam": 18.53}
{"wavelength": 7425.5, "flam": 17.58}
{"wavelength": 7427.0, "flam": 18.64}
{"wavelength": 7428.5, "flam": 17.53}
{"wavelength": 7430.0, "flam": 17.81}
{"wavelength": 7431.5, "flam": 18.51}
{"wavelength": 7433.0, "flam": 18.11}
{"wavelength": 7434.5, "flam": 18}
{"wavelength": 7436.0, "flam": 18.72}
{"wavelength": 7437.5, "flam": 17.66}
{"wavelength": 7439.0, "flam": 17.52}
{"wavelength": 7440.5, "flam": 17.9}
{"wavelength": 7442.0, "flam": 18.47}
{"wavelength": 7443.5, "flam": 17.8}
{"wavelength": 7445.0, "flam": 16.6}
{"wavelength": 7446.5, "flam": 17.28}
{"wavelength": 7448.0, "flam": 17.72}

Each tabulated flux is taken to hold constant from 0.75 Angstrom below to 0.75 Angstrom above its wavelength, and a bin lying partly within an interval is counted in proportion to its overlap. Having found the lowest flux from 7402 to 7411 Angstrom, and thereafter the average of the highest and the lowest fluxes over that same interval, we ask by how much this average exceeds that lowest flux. 1.01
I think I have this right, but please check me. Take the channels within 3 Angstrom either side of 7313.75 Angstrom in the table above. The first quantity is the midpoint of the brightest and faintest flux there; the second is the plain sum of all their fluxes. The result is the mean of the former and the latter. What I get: 44.7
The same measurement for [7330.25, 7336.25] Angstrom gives 44.9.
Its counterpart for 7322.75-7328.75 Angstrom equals 45.5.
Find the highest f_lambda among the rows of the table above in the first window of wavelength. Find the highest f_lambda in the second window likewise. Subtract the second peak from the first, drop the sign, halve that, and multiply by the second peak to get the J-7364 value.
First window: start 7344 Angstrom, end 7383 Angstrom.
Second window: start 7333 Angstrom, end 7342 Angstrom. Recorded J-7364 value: 8.9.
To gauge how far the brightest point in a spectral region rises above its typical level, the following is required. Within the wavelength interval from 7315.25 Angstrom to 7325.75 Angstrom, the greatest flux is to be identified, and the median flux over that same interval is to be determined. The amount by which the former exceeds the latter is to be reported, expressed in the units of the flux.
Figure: 0.95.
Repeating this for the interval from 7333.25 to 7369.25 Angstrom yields 1.21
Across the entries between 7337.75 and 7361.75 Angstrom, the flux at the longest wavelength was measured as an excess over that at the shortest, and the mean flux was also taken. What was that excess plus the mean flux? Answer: 17.8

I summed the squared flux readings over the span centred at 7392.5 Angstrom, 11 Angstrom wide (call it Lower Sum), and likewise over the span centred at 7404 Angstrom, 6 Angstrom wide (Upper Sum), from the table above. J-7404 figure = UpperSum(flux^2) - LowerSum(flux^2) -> -884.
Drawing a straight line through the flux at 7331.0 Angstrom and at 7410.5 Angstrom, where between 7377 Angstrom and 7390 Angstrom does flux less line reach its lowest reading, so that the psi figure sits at 7383.5 Angstrom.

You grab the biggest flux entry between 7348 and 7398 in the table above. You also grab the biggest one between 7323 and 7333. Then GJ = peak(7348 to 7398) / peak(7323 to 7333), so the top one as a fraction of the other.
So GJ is 1.04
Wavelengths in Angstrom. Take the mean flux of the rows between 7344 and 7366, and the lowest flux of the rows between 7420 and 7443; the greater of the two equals 18.39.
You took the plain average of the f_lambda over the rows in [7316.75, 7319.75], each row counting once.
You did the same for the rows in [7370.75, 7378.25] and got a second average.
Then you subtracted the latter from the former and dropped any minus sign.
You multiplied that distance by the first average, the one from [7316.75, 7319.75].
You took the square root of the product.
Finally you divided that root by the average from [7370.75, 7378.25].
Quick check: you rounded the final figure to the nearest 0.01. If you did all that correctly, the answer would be 0.25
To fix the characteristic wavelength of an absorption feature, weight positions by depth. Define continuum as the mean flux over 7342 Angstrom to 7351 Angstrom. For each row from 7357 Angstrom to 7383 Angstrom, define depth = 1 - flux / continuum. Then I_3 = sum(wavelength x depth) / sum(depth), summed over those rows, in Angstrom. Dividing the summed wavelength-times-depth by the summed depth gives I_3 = 7369.5 Angstrom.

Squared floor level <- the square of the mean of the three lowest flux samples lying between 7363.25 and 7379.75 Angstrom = 317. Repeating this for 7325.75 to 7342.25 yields 303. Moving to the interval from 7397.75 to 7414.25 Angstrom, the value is 315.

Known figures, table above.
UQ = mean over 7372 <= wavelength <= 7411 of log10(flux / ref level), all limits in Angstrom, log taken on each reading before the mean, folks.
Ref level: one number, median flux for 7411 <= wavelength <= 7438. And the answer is 0.002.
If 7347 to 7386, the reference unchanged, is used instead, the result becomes 0.006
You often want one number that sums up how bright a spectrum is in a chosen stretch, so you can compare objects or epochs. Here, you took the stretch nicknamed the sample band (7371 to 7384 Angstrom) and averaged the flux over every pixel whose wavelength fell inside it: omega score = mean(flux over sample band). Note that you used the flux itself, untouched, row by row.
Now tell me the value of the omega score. 18.3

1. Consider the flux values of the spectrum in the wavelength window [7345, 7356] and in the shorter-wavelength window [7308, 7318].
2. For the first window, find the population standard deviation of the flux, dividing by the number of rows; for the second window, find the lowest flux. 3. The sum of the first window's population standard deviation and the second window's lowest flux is 18.1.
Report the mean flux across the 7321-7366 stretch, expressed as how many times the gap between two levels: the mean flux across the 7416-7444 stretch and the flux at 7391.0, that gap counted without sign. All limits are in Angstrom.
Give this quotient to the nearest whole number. 18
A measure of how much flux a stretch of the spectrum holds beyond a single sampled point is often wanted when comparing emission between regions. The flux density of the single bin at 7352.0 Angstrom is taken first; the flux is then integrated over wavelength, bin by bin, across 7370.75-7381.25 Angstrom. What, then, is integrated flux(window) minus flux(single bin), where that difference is 177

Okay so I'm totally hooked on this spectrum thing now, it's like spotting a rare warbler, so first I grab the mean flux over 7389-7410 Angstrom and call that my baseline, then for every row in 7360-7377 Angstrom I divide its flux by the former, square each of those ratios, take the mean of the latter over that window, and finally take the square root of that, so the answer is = 1.02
